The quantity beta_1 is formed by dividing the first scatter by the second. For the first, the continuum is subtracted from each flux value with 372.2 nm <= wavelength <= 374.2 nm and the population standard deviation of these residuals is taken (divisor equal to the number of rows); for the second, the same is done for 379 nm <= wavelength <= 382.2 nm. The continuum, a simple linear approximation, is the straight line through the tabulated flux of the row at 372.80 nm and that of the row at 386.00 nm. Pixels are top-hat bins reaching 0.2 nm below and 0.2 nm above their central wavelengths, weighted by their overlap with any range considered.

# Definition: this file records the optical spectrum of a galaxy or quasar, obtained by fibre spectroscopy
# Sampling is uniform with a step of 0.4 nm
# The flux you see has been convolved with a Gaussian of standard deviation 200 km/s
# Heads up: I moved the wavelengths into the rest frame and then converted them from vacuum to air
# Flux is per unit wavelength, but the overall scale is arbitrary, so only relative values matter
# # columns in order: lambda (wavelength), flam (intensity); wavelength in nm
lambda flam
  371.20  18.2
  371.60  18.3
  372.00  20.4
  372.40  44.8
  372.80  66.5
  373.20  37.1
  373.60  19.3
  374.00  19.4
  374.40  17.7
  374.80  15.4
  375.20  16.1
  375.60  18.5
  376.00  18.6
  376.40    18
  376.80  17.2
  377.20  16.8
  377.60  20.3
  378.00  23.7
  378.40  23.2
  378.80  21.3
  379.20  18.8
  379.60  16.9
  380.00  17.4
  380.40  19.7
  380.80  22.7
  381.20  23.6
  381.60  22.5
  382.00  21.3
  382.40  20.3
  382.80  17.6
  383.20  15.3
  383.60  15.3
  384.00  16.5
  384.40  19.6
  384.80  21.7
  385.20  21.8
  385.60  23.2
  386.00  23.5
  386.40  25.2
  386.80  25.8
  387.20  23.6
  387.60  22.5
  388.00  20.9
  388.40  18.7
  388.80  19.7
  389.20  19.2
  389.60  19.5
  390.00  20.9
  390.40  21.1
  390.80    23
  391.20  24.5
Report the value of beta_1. 3.2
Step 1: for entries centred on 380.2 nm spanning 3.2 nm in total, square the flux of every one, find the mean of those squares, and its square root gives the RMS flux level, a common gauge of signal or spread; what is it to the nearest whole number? 21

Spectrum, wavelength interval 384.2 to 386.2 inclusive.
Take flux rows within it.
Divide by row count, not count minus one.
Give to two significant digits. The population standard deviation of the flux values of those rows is 1.4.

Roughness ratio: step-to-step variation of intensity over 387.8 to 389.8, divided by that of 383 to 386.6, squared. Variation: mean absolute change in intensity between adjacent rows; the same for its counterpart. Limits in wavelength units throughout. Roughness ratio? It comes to 0.7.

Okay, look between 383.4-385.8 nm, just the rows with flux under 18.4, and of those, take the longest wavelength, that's 384.00 nm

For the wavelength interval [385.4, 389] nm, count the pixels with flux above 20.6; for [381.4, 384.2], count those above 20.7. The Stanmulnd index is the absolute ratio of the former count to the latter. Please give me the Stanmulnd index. 3.5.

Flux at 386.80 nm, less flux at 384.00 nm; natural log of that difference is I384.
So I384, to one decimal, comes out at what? 2.2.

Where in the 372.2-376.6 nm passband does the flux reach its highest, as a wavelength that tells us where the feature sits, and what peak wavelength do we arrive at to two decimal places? 372.80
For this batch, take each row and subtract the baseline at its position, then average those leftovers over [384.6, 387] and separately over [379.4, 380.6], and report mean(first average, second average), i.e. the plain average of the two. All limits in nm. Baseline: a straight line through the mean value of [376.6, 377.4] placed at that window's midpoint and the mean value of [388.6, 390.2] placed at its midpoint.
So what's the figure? 2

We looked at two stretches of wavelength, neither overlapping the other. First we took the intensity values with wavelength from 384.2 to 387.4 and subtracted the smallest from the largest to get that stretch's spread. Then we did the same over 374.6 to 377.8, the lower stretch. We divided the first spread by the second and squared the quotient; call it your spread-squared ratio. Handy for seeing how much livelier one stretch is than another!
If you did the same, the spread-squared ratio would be 1.6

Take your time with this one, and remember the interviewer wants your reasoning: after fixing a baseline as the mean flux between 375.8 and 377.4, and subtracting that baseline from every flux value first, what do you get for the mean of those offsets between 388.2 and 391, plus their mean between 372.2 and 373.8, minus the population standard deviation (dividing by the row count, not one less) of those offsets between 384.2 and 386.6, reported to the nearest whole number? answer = 25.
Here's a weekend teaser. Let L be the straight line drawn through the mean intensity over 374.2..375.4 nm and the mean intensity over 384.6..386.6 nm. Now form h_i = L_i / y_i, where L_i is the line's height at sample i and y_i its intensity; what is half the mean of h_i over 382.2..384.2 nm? 0.64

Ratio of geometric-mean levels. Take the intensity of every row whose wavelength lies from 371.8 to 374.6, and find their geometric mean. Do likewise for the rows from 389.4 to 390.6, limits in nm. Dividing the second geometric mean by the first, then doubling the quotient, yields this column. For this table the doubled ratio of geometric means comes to 1.44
